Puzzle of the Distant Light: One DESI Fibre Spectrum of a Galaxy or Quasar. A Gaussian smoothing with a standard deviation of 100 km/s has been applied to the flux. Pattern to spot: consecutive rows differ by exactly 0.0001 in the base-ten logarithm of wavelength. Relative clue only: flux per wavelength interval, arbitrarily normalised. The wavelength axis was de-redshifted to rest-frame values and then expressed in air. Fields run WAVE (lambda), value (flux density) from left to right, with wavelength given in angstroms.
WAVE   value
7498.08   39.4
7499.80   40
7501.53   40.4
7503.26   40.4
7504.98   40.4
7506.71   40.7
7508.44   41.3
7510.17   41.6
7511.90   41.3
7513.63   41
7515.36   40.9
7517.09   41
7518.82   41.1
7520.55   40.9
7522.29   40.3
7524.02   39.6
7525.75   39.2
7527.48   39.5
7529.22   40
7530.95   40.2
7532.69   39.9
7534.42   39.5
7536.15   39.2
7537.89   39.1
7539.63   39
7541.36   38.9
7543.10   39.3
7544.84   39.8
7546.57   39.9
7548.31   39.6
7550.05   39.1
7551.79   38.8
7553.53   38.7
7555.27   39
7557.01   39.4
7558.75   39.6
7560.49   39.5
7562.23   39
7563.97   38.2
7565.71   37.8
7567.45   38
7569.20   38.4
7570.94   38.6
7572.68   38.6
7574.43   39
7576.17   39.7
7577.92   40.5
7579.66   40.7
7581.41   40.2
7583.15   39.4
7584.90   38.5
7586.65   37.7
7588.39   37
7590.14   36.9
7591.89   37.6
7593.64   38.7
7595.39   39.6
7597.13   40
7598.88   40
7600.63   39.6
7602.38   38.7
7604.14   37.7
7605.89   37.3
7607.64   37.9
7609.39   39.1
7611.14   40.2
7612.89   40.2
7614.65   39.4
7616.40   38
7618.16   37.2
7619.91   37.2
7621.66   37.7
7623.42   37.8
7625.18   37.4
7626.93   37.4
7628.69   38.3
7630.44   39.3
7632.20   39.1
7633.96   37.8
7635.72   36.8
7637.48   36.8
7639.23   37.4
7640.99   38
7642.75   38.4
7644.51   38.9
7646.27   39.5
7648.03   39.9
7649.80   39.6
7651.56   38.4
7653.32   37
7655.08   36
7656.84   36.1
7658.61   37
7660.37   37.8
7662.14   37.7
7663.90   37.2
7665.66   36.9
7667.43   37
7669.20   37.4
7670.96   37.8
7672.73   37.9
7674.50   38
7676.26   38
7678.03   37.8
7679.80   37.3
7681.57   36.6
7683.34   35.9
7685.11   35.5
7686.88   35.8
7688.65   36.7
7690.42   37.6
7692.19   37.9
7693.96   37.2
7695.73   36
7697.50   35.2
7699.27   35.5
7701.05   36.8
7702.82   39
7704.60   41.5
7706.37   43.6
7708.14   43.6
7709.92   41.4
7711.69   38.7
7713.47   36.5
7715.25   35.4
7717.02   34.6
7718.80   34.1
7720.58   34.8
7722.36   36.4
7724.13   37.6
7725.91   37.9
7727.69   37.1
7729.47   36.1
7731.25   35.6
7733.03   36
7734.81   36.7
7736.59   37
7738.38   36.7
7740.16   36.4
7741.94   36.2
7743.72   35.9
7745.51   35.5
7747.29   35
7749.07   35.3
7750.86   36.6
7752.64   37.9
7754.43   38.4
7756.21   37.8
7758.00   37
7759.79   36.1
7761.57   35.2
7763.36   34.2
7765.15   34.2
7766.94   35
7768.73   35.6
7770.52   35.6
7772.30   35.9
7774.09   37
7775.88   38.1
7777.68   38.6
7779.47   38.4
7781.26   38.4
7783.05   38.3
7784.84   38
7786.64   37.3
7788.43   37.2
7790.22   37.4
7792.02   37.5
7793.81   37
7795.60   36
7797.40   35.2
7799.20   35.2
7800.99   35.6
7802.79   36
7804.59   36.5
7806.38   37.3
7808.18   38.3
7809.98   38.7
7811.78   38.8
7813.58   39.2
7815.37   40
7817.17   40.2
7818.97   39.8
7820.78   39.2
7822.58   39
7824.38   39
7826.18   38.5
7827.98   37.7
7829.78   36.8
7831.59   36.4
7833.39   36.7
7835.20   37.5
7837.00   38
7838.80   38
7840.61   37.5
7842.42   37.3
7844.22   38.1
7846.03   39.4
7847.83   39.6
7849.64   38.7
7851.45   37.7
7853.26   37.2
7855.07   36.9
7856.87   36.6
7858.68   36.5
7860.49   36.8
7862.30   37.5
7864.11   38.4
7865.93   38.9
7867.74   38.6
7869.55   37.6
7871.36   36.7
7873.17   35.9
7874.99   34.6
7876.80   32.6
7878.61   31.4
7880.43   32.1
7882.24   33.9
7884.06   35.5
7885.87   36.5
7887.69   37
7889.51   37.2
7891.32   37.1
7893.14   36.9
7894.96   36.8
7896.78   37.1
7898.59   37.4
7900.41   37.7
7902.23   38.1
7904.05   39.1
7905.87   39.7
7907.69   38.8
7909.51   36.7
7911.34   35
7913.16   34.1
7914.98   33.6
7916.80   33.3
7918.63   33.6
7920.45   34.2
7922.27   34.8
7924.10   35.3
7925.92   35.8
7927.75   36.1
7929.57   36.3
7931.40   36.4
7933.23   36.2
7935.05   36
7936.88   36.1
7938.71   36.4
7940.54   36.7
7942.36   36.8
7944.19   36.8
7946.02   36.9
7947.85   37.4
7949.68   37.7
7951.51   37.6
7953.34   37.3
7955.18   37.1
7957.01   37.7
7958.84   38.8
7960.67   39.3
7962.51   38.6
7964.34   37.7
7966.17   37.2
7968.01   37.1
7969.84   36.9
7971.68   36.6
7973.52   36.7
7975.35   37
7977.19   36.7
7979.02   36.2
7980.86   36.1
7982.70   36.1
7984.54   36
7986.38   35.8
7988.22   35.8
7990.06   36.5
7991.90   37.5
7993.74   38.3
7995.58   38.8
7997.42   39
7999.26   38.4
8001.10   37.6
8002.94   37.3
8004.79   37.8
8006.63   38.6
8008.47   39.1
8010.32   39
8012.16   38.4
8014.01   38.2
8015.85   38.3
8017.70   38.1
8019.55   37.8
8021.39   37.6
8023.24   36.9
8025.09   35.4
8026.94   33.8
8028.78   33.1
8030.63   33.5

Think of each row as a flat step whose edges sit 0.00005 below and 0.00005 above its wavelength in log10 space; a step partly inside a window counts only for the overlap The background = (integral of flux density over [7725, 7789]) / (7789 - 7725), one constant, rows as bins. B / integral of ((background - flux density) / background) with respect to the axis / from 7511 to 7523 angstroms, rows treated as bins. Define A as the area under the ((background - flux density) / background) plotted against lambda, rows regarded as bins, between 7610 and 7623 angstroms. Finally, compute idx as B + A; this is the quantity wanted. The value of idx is -2.1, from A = -0.7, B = -1.4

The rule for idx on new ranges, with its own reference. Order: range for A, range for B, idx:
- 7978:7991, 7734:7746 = 0.3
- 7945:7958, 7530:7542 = -1.2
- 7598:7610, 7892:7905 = -1.0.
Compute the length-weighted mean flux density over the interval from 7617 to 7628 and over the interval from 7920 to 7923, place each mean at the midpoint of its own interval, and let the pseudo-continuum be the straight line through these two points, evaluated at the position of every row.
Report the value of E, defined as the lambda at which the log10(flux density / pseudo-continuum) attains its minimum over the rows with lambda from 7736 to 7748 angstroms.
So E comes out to 7747.29 angstroms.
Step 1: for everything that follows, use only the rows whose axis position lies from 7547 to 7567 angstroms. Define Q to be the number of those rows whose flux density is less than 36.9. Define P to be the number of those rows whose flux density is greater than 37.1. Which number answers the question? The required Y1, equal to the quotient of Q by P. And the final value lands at 0.00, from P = 11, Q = 0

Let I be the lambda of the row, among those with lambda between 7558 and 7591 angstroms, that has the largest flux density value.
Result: 7579.66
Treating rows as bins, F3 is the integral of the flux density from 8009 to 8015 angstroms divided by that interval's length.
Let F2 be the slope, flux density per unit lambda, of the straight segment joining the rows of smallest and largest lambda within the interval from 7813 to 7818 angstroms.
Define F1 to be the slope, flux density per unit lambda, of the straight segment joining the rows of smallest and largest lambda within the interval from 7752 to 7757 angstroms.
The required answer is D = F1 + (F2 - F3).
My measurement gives -38.3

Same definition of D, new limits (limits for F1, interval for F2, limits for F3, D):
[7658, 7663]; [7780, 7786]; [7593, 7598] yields -39.4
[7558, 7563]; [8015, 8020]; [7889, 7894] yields -37.4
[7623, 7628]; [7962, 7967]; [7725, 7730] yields -37.6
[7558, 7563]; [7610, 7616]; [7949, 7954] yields -38.0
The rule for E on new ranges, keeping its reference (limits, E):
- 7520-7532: 7525.75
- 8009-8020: 8019.55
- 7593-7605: 7604.14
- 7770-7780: 7770.52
